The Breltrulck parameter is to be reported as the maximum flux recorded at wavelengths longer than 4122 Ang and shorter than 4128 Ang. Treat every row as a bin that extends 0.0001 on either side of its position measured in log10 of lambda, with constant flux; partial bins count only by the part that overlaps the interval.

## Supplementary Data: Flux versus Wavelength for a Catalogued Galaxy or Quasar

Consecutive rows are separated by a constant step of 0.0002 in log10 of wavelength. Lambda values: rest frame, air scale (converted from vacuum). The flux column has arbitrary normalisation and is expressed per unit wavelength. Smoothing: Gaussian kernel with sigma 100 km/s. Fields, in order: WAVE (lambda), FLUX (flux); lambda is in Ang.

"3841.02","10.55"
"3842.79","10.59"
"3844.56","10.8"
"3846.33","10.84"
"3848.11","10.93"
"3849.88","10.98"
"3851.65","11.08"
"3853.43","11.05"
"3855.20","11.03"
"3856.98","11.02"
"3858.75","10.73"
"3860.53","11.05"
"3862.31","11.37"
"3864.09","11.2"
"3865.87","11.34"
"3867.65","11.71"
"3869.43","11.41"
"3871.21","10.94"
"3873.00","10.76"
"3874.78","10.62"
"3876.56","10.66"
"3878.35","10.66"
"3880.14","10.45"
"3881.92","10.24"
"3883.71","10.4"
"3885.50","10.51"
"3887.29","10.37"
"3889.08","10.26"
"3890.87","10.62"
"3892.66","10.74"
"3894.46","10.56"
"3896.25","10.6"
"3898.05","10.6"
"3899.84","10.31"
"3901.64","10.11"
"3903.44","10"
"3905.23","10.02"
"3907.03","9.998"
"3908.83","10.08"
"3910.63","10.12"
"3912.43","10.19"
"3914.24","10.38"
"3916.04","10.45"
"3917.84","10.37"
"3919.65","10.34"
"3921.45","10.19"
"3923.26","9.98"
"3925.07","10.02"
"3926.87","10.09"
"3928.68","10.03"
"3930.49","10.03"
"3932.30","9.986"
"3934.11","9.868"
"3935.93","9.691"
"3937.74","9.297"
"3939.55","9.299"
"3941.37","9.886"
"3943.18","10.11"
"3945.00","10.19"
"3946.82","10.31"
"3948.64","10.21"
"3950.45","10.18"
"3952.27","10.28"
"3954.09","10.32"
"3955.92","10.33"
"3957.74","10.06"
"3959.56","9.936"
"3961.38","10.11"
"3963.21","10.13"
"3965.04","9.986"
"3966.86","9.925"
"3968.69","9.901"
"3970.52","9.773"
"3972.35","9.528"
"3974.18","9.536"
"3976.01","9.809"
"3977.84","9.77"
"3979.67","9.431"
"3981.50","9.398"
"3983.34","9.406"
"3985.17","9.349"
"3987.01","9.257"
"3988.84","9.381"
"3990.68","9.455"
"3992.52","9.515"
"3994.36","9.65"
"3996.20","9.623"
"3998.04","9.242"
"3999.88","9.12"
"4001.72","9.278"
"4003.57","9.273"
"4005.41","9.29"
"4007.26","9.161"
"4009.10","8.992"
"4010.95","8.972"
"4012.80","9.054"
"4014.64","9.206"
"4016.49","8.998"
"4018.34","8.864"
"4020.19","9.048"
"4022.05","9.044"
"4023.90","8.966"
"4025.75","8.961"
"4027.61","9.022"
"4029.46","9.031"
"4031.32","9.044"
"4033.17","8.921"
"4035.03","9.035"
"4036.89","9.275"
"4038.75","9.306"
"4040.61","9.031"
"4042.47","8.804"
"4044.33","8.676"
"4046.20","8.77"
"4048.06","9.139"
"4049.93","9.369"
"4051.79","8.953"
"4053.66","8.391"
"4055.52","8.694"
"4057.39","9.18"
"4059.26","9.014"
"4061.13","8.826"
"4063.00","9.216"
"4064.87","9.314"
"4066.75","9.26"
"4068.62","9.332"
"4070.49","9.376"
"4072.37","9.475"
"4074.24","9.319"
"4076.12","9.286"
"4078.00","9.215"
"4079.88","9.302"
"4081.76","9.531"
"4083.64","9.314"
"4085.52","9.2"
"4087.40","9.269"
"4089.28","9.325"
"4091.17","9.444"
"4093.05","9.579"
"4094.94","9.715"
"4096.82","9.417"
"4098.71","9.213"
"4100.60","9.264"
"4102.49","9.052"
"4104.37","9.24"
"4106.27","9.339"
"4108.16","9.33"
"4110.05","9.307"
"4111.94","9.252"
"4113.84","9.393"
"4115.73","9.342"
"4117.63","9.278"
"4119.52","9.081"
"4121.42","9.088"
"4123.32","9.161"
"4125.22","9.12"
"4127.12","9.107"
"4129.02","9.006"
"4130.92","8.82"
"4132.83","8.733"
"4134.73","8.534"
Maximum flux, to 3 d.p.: 9.161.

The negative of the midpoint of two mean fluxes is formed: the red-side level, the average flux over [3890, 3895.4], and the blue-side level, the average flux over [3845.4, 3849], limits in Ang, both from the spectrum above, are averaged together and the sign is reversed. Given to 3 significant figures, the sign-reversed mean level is -10.8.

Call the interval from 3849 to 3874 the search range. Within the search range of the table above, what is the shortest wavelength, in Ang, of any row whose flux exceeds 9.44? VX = 3849.88 Ang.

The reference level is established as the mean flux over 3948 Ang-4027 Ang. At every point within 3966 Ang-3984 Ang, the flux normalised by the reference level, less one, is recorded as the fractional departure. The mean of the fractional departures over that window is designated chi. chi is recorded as 0.013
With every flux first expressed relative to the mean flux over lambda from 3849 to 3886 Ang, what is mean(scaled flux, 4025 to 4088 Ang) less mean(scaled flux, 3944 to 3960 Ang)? -0.10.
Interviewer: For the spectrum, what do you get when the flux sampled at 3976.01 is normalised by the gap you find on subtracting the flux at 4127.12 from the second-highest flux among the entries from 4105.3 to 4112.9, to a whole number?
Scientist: 44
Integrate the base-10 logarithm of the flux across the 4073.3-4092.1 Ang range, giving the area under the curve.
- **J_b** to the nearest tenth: 18.2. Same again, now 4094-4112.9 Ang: 18.3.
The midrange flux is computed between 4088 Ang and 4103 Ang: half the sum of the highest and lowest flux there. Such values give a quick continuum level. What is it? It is 9.4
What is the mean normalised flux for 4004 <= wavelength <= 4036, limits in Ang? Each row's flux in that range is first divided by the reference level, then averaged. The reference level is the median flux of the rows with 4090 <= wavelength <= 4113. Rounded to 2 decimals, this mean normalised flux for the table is 0.97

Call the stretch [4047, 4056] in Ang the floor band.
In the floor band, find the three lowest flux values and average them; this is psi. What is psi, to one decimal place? 8.7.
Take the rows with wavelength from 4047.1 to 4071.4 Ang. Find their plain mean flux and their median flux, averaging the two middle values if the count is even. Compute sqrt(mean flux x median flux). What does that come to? 9.1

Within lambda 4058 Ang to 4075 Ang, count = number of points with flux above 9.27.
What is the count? 5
